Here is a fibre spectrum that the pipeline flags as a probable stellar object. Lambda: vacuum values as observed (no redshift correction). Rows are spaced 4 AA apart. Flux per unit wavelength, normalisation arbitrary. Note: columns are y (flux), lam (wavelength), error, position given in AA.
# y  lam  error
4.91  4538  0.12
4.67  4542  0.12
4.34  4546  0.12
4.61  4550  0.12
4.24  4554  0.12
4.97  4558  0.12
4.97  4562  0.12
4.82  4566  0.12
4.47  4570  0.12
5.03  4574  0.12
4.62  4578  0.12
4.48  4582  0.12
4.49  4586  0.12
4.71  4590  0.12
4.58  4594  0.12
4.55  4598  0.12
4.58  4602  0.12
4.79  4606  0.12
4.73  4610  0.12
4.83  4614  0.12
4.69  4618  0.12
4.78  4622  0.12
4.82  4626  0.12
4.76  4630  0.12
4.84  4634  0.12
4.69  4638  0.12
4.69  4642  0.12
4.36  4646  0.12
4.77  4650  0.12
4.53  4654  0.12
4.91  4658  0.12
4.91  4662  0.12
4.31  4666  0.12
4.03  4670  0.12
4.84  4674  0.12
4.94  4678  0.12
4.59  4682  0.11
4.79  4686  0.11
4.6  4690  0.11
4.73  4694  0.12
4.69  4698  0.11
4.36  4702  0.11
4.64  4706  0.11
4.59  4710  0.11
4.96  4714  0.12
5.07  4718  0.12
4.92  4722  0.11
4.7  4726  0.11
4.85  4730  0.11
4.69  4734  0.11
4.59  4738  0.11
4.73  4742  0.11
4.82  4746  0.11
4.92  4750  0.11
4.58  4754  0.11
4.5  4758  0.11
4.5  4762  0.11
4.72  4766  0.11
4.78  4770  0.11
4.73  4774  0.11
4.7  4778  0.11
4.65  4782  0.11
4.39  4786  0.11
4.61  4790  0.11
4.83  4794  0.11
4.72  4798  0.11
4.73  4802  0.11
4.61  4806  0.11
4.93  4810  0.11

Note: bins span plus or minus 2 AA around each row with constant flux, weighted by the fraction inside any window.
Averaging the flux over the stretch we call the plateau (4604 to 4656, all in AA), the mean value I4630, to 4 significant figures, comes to 4.714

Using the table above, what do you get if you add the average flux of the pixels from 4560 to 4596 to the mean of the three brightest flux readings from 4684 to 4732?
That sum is 9.67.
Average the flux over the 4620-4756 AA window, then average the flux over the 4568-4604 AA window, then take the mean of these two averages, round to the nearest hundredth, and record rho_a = 4.66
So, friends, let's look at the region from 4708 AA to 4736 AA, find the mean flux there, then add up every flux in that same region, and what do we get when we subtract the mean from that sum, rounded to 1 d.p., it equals 29.0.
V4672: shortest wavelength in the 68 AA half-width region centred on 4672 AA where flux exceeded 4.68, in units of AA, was 4606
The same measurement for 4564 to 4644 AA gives 4566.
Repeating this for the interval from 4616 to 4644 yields 4618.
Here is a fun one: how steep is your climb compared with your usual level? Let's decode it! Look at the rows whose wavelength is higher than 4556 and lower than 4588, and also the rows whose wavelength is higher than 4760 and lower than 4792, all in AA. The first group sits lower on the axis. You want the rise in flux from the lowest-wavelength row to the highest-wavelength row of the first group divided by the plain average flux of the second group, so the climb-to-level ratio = -0.104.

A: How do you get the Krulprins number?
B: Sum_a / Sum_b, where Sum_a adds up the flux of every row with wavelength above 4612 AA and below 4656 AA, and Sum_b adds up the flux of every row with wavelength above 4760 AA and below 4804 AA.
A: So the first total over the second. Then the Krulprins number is 1.01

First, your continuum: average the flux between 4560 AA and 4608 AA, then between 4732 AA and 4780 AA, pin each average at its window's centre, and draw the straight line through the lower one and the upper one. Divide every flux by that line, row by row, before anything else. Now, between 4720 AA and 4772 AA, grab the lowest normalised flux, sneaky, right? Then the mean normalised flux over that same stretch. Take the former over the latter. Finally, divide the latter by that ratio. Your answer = 1.05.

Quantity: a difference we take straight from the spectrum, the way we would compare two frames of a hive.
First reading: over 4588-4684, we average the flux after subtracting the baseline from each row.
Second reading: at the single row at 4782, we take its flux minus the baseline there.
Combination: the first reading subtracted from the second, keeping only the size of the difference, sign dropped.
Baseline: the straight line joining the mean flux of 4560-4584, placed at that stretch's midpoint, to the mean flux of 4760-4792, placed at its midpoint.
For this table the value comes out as 0.04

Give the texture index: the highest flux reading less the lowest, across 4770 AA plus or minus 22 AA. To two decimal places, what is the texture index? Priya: 0.53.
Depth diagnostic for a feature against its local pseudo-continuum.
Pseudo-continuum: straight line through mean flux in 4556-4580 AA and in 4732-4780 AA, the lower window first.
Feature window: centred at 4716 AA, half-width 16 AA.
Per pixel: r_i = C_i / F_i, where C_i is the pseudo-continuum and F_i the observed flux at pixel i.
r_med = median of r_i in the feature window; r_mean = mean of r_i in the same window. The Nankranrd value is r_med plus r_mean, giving 1.98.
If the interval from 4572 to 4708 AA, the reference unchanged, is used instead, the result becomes 2.04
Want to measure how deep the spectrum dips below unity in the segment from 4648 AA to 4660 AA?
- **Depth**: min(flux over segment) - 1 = 3.53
